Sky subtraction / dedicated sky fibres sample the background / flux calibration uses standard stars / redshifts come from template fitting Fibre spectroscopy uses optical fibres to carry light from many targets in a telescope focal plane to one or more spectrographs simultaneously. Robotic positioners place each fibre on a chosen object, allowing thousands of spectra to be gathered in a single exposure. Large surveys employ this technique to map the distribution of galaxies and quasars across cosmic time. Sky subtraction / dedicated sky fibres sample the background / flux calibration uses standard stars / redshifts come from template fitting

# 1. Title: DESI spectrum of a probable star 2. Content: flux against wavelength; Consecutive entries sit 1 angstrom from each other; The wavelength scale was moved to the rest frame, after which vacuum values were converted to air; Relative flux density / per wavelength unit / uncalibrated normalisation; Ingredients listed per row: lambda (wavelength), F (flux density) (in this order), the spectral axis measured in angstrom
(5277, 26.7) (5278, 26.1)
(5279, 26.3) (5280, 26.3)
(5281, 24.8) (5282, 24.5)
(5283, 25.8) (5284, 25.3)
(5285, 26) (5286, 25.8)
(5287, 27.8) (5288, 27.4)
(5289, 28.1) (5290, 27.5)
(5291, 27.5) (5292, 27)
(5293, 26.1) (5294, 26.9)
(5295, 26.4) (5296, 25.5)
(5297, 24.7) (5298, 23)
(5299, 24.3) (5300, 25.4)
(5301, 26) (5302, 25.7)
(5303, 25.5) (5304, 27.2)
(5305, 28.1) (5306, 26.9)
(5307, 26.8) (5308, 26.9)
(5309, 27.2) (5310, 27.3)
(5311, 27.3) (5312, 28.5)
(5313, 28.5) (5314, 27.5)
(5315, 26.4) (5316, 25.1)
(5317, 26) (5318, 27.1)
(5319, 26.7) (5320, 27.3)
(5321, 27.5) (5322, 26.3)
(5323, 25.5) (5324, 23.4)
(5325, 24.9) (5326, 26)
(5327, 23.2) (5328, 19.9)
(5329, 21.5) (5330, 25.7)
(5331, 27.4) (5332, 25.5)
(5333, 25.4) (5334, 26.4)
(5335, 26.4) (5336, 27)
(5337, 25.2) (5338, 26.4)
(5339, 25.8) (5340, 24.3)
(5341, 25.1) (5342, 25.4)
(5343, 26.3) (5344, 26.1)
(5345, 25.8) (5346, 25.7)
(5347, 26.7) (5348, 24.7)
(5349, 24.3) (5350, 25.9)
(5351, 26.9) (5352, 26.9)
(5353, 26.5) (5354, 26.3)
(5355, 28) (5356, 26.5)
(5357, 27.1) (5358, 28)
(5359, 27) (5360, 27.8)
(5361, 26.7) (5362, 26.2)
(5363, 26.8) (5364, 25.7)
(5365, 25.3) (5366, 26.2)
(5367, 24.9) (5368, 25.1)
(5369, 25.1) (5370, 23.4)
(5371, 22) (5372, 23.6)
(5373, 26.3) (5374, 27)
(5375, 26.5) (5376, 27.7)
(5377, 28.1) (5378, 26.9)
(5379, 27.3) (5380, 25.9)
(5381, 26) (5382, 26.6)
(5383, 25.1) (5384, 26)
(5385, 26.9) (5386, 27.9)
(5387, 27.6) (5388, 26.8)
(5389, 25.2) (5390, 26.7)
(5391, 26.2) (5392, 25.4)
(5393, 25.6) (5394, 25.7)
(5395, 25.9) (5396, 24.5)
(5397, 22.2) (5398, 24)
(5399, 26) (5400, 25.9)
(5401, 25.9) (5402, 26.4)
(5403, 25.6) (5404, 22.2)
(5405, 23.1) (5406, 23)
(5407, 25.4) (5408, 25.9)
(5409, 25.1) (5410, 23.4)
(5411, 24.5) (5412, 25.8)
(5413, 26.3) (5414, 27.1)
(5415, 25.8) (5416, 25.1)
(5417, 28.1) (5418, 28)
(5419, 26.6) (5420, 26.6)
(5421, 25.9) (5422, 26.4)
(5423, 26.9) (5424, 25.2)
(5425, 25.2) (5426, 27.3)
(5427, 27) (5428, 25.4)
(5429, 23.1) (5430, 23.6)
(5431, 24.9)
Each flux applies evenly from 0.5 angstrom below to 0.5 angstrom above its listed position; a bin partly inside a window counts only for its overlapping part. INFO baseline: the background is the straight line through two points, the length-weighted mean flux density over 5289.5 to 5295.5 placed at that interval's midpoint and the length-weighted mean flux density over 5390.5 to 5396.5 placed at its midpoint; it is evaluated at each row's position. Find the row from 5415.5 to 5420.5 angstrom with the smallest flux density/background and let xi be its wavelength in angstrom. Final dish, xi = 5416 angstrom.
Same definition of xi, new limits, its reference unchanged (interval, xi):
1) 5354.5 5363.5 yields 5362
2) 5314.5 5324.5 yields 5324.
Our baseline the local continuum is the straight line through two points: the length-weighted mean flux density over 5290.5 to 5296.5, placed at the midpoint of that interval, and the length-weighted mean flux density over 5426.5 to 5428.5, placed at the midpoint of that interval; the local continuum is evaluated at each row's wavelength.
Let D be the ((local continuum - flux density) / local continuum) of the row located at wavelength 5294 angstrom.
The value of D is -0.0126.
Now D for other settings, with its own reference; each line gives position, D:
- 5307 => -0.0102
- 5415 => 0.0166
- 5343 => 0.0050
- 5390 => -0.0151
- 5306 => -0.0139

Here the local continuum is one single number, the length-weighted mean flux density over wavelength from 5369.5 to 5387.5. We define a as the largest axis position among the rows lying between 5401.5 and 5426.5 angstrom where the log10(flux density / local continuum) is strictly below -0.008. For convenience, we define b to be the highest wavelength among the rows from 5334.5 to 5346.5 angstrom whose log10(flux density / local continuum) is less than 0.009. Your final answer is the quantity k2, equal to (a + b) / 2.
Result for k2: 5385.5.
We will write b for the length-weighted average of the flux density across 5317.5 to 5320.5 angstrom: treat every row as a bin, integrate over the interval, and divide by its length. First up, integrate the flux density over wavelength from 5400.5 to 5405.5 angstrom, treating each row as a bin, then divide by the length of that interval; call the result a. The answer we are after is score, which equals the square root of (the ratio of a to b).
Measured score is 0.955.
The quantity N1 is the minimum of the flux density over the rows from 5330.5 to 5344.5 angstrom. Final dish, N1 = 24.3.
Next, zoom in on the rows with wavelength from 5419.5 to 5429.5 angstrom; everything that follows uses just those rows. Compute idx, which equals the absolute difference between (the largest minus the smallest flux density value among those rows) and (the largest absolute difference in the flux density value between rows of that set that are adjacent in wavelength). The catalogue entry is 1.90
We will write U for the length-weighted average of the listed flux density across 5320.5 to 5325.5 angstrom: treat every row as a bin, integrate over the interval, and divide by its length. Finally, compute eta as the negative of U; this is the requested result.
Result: -25.5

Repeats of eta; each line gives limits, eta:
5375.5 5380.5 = -27.2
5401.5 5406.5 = -24.1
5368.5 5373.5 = -24.1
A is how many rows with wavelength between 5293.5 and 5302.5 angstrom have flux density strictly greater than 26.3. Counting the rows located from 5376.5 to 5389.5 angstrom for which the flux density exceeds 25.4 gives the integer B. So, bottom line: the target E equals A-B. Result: -9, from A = 2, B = 11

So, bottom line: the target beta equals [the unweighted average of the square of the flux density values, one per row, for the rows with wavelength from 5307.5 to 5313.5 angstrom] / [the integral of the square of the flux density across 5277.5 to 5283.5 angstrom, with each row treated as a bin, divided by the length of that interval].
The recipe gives 1.2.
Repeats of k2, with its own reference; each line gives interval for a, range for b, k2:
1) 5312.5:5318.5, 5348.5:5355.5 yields 5335.0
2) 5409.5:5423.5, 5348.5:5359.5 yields 5386.0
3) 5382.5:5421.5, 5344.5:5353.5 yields 5384.5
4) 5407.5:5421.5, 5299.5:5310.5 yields 5359.5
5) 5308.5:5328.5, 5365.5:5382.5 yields 5355.0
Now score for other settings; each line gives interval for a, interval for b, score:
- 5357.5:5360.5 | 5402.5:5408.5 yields 1.068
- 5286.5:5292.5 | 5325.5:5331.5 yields 1.073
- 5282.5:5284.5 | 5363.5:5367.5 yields 1.000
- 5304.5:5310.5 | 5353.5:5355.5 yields 1.001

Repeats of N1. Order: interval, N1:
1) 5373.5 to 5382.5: 25.9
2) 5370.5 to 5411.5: 22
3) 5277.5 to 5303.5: 23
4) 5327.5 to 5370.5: 19.9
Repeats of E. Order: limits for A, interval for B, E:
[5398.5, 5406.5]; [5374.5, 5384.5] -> -8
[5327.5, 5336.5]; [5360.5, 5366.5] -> -1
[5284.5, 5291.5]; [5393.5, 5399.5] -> 2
